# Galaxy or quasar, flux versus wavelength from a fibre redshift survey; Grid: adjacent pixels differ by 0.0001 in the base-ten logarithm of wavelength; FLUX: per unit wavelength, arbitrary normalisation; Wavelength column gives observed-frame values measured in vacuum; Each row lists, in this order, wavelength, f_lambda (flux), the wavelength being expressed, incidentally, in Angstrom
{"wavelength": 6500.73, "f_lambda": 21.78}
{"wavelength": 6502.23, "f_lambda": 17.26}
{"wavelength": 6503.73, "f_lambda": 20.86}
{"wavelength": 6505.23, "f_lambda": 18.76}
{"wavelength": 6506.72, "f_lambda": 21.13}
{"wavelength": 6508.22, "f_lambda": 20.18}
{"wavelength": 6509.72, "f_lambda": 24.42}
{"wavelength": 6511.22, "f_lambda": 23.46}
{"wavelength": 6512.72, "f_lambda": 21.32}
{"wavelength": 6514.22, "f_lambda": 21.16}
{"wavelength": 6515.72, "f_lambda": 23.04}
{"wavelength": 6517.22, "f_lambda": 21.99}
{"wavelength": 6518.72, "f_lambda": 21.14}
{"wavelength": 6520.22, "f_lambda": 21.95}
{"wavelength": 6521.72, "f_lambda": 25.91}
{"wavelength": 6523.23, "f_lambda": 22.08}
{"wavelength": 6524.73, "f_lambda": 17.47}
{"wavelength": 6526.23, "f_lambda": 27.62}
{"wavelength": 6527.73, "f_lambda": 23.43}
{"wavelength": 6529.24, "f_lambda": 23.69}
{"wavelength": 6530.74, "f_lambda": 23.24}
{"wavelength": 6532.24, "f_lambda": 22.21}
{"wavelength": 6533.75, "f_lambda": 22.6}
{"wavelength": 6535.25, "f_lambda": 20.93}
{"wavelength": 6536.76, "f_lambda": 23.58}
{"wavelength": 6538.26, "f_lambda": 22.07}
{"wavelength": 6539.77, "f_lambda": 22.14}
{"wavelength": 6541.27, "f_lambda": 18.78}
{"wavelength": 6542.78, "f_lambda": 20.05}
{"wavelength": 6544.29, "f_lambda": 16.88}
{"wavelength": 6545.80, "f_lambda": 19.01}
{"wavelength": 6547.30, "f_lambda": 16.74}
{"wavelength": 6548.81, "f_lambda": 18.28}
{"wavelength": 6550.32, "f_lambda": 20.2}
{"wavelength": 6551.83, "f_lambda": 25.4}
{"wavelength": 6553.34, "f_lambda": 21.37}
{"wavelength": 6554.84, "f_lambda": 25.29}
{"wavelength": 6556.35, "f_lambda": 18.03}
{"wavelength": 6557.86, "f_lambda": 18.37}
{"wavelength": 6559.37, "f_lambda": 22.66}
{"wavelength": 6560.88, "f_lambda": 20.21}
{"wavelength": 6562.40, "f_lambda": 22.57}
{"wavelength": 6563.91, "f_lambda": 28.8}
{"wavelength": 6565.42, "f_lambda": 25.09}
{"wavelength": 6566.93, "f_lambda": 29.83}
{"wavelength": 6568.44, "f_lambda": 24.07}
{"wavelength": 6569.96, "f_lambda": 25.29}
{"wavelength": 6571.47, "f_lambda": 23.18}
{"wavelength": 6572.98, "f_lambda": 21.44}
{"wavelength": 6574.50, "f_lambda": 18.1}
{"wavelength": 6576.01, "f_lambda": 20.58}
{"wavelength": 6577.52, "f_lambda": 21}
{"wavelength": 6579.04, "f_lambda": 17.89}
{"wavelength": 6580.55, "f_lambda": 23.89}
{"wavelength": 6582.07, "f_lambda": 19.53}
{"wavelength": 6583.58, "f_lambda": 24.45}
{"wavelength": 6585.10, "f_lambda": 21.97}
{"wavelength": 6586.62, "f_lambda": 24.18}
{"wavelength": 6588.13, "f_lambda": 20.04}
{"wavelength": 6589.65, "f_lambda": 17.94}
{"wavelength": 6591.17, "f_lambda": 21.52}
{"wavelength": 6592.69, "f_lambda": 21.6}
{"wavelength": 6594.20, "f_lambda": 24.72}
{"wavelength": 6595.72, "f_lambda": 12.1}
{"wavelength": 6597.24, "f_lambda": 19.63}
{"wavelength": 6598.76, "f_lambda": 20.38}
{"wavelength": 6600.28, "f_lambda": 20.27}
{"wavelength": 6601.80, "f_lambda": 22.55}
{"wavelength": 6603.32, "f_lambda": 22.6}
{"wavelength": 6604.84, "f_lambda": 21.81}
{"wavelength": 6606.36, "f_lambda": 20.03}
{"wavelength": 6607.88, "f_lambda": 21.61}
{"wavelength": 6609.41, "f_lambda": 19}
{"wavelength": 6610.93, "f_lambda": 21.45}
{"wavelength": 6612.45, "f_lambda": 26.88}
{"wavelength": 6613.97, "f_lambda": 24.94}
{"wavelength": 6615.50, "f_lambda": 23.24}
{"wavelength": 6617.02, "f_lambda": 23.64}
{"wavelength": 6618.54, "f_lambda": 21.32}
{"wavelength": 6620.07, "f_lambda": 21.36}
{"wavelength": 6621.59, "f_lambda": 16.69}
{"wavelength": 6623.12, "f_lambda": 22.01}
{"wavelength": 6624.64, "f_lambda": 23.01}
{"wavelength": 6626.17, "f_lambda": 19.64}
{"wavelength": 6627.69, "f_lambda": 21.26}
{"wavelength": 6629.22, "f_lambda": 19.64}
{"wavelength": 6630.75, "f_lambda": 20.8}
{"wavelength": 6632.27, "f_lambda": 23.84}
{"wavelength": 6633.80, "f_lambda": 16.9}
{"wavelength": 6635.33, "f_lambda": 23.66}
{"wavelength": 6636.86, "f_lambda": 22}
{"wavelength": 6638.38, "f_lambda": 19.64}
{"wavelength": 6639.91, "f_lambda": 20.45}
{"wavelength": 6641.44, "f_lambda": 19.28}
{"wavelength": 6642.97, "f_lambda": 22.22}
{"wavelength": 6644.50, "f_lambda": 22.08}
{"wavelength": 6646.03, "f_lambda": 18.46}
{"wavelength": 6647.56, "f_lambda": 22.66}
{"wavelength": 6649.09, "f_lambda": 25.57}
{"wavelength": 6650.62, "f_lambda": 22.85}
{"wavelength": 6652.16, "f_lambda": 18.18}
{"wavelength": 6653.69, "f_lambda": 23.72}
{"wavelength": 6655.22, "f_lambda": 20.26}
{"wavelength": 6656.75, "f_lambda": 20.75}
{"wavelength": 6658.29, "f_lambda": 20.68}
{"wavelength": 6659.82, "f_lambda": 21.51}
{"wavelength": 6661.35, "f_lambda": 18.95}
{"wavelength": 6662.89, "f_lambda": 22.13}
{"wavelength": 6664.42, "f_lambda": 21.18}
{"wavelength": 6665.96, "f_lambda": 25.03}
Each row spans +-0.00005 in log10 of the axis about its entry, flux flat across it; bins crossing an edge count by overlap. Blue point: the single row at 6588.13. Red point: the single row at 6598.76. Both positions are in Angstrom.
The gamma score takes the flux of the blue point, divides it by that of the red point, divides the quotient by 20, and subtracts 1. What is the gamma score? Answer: -0.951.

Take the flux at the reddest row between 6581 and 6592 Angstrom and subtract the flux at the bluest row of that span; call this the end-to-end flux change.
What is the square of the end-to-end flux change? 4.0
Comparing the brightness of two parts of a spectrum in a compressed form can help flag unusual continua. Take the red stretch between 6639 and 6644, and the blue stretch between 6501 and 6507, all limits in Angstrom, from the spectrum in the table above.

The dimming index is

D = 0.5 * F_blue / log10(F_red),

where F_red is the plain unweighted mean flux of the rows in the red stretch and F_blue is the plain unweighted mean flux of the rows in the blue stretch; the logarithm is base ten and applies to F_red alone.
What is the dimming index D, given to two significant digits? 7.4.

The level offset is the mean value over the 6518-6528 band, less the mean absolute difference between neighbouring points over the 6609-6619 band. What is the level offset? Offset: 20.4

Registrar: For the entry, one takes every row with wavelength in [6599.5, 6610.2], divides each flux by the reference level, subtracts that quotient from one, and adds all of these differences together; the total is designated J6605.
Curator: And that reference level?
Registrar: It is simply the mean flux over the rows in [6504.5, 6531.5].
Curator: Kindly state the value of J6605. 0.4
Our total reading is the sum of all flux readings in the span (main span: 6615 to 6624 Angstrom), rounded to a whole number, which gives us 128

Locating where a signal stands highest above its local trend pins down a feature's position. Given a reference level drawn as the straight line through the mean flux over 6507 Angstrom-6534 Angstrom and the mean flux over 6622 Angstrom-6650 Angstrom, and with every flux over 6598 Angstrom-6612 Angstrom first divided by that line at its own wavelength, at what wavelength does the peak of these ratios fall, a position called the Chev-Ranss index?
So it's 6603.32 Angstrom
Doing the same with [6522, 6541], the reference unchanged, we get 6526.23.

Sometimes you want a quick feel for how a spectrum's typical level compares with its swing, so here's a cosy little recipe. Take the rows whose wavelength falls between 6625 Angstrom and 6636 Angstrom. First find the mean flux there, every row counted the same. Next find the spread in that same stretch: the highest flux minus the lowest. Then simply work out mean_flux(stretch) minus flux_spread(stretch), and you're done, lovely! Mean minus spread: 13.9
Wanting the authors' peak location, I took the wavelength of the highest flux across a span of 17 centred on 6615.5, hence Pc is 6612.45 Angstrom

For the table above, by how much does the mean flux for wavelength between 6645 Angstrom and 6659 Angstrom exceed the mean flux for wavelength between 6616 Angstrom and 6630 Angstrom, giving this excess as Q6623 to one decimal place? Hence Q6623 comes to 0.5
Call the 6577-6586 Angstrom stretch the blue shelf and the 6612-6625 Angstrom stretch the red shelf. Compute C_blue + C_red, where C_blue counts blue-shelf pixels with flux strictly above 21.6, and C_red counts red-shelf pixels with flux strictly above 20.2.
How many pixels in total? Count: 11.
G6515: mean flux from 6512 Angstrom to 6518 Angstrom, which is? 21.9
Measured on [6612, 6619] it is 24.0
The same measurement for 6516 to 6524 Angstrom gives 22.6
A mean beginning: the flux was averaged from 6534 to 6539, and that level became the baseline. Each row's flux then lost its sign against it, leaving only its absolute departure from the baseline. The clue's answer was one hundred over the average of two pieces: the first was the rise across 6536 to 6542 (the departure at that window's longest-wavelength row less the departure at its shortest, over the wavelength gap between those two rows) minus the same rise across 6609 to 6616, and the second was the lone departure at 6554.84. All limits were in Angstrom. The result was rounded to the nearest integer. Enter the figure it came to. 51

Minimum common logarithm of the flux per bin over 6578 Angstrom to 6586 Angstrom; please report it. 1.25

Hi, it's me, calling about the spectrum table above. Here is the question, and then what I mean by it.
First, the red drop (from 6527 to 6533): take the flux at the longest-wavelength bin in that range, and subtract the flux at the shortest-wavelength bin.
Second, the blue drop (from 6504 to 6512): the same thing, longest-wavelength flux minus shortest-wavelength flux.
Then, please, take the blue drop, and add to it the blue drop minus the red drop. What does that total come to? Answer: 11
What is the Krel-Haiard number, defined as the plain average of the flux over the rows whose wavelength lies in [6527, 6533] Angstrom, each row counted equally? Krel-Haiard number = 23.1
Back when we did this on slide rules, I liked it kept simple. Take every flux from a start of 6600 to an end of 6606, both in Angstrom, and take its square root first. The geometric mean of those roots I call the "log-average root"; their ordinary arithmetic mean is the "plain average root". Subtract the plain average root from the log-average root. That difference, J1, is 0.00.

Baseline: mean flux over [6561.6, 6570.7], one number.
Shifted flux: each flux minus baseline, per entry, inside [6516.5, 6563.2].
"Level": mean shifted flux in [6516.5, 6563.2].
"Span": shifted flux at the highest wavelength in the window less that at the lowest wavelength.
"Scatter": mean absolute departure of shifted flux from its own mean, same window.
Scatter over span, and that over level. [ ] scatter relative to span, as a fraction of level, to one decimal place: -0.8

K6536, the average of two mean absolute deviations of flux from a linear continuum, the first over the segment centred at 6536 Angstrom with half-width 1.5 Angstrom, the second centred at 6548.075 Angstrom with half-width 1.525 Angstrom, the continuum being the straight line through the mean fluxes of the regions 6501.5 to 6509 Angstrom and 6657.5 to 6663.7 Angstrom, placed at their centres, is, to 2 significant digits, 2.4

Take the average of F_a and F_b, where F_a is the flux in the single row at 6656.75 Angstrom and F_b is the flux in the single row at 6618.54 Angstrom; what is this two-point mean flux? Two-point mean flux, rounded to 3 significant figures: 21.0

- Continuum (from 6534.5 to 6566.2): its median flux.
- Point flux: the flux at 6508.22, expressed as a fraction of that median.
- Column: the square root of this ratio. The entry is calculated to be 0.98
